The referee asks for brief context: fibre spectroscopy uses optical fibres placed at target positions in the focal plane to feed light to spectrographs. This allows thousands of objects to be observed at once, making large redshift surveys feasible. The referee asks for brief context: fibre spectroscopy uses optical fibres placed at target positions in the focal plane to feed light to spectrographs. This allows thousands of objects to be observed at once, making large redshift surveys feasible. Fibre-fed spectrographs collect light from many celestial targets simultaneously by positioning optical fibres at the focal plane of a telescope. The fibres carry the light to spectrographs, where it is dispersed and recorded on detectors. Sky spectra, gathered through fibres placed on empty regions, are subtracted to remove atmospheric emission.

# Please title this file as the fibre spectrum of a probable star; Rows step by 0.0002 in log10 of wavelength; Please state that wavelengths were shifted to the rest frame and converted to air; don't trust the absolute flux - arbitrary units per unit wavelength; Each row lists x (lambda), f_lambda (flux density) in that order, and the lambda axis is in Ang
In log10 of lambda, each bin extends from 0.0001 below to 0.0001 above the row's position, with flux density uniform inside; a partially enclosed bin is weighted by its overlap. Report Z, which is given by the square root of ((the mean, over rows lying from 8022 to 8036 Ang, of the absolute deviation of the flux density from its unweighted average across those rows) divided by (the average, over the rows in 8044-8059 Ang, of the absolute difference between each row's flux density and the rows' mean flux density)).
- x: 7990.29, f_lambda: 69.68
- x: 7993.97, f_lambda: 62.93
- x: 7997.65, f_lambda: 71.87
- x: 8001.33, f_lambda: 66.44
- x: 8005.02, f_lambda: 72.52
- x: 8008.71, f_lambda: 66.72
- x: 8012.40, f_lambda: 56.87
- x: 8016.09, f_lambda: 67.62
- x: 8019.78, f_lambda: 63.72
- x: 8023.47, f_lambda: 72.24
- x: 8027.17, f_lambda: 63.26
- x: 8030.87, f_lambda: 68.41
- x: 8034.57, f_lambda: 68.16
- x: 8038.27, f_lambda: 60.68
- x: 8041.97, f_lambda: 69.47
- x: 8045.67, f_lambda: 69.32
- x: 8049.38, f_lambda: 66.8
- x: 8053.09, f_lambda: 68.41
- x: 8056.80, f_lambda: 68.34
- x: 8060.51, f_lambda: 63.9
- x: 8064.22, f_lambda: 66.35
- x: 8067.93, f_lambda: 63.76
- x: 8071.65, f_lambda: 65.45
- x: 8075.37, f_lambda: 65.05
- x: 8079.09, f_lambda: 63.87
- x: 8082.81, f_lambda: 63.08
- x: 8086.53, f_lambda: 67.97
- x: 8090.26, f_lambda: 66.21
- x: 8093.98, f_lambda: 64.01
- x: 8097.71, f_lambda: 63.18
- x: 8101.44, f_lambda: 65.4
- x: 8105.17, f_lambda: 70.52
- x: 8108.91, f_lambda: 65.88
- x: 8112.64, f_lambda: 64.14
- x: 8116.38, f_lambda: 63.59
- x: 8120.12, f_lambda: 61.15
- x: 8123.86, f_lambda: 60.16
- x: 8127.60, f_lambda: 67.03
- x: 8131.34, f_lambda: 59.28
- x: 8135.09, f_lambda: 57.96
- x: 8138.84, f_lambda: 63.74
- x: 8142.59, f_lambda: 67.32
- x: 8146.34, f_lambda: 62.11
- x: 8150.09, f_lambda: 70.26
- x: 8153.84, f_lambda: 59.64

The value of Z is 1.83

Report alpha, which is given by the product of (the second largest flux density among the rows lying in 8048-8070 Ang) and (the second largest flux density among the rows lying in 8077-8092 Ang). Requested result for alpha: 4525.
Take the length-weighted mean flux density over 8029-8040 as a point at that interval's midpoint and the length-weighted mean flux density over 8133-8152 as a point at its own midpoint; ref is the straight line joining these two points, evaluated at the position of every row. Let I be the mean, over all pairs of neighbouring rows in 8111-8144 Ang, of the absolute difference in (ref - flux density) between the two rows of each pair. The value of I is 3.6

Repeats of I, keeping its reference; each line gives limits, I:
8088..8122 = 2.4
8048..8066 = 2.1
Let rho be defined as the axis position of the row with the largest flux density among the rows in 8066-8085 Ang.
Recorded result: 8071.65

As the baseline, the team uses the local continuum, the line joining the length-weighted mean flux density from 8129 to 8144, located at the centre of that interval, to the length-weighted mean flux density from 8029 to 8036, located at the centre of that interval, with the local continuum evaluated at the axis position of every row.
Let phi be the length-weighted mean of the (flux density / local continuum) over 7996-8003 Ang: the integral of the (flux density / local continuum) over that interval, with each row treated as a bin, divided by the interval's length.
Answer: 0.985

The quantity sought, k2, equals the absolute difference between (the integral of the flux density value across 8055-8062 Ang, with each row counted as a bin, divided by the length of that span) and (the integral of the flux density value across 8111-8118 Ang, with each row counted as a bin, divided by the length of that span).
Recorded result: 2.4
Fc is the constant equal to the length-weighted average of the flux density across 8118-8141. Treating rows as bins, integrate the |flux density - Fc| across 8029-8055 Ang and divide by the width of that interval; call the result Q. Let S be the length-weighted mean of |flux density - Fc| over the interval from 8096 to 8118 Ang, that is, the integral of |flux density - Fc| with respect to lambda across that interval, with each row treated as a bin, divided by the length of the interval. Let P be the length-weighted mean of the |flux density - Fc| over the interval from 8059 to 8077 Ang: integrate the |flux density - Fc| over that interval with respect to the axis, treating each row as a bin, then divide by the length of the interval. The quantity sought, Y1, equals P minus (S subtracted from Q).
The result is 1.2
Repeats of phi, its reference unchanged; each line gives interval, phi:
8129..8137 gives 0.949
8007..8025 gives 0.944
